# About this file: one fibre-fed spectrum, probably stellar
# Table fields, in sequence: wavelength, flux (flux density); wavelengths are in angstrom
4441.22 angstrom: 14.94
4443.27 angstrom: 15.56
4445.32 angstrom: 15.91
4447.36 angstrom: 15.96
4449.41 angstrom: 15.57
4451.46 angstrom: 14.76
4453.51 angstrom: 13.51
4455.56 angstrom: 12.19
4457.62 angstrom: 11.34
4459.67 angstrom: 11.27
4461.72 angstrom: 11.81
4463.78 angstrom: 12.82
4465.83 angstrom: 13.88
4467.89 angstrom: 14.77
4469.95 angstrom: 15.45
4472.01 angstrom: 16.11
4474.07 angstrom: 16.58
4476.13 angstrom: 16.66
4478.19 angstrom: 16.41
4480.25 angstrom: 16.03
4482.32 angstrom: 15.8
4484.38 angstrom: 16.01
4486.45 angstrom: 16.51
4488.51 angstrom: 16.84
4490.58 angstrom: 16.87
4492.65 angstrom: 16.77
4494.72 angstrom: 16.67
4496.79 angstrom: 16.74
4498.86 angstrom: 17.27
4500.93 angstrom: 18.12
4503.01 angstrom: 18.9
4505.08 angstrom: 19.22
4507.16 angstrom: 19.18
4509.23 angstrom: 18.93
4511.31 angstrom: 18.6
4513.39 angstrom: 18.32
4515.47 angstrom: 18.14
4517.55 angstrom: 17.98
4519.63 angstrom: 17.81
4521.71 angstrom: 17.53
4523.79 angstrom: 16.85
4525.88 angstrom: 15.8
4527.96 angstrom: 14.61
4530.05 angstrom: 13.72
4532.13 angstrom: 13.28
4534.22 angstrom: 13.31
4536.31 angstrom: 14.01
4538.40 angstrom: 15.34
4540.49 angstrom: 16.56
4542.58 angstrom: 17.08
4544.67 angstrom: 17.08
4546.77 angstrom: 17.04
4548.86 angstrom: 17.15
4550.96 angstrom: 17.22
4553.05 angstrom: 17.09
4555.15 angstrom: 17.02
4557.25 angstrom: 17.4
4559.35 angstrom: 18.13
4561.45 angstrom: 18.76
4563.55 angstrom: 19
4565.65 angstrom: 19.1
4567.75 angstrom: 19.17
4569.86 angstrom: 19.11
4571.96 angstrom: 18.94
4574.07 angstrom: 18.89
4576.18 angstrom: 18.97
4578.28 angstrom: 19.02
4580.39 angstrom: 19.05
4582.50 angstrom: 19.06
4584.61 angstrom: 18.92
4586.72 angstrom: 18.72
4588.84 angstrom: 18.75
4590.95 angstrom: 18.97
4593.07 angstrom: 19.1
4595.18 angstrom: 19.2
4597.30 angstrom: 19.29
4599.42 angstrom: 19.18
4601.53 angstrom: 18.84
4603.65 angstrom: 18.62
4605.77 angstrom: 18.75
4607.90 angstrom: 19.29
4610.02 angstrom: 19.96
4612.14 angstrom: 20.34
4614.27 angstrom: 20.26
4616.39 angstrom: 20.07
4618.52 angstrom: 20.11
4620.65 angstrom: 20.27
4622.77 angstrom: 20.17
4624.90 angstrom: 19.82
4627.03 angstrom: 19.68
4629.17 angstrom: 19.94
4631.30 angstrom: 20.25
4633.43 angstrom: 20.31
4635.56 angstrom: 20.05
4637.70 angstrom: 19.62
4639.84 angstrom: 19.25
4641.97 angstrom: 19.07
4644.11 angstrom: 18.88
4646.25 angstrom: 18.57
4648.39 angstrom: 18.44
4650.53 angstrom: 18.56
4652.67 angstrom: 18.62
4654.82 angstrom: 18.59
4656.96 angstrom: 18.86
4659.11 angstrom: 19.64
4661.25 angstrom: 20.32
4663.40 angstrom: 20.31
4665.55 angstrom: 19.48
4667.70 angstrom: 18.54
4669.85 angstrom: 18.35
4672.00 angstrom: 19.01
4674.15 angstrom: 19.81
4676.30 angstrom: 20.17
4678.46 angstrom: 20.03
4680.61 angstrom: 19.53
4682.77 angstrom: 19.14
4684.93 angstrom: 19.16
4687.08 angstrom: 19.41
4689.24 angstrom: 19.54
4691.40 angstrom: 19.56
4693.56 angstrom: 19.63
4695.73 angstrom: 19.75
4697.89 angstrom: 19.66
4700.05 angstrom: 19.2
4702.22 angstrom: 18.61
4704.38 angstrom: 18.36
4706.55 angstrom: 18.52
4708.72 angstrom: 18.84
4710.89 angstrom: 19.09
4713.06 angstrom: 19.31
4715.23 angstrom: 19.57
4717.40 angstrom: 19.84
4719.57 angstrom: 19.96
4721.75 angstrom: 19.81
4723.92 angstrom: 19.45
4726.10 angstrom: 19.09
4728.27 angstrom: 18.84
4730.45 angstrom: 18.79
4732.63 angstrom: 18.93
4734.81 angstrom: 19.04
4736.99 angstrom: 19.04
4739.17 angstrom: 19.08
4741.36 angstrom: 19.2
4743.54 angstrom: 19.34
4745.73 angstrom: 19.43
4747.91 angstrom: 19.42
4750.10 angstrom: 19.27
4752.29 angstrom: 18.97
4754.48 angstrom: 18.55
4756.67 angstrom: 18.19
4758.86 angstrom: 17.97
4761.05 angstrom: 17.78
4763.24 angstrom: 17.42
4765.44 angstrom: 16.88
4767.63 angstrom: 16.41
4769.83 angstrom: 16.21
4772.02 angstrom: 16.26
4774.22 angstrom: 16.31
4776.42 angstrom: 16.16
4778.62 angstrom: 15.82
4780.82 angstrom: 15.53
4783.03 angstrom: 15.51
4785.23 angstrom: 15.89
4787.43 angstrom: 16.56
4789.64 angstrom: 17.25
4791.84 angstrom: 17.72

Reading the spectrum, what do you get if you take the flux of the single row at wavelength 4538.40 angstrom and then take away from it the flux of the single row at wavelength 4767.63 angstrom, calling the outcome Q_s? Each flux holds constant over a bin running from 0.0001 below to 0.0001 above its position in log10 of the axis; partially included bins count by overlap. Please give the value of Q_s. -1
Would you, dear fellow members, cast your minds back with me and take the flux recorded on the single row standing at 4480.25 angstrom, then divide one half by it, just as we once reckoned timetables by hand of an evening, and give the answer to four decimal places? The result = 0.0312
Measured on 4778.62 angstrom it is 0.0316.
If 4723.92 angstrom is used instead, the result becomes 0.0257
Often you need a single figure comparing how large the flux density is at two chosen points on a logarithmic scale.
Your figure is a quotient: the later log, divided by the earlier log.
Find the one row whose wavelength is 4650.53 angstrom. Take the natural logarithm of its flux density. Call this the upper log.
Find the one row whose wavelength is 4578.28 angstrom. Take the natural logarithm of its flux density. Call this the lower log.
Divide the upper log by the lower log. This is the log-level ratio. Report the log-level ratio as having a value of 0.99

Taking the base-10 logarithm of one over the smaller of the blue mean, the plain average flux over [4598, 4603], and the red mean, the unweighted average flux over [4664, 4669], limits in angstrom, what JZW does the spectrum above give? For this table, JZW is -1.28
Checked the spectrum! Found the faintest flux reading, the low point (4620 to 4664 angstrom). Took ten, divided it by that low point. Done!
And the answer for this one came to 0.54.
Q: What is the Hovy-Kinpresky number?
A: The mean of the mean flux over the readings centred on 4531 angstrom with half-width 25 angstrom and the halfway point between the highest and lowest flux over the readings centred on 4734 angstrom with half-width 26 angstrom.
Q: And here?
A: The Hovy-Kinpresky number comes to 17.8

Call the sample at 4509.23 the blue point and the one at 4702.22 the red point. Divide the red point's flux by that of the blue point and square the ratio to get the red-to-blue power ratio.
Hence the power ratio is 0.97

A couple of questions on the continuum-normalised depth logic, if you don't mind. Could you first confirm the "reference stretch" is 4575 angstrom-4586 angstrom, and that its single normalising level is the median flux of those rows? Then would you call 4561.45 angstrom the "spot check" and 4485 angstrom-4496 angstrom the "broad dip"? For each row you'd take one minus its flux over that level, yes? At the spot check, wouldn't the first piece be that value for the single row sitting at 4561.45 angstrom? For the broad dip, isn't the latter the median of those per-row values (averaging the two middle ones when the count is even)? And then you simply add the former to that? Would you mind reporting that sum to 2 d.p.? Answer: 0.13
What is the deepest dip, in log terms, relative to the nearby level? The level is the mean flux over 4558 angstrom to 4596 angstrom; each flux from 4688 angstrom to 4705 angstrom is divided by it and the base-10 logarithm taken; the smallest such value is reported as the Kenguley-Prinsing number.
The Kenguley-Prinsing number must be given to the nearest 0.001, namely -0.013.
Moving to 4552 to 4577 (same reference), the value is -0.046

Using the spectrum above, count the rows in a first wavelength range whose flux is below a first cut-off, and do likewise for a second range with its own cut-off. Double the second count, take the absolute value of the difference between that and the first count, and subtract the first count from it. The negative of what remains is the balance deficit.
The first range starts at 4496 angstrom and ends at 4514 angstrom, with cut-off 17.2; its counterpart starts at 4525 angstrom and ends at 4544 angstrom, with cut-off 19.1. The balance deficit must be -16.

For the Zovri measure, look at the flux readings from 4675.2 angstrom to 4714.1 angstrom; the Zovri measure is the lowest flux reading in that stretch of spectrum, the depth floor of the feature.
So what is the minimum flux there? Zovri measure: 18.36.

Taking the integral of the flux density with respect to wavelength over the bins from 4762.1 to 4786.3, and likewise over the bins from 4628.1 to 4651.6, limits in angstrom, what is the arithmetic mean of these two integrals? 424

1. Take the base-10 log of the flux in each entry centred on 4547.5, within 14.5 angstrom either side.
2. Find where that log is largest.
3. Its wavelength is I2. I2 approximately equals 4561.45 angstrom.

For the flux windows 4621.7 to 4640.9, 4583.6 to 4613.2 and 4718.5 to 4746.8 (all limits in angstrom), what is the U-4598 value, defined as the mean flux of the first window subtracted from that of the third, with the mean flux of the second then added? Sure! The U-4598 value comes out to 18.5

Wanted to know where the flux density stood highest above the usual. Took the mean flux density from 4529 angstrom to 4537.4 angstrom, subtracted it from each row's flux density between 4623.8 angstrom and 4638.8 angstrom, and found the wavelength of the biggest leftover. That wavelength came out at 4633.43 angstrom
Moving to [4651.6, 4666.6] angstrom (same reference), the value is 4661.25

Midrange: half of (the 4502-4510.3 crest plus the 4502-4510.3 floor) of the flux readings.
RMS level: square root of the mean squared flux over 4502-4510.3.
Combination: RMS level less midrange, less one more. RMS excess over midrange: -1.00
